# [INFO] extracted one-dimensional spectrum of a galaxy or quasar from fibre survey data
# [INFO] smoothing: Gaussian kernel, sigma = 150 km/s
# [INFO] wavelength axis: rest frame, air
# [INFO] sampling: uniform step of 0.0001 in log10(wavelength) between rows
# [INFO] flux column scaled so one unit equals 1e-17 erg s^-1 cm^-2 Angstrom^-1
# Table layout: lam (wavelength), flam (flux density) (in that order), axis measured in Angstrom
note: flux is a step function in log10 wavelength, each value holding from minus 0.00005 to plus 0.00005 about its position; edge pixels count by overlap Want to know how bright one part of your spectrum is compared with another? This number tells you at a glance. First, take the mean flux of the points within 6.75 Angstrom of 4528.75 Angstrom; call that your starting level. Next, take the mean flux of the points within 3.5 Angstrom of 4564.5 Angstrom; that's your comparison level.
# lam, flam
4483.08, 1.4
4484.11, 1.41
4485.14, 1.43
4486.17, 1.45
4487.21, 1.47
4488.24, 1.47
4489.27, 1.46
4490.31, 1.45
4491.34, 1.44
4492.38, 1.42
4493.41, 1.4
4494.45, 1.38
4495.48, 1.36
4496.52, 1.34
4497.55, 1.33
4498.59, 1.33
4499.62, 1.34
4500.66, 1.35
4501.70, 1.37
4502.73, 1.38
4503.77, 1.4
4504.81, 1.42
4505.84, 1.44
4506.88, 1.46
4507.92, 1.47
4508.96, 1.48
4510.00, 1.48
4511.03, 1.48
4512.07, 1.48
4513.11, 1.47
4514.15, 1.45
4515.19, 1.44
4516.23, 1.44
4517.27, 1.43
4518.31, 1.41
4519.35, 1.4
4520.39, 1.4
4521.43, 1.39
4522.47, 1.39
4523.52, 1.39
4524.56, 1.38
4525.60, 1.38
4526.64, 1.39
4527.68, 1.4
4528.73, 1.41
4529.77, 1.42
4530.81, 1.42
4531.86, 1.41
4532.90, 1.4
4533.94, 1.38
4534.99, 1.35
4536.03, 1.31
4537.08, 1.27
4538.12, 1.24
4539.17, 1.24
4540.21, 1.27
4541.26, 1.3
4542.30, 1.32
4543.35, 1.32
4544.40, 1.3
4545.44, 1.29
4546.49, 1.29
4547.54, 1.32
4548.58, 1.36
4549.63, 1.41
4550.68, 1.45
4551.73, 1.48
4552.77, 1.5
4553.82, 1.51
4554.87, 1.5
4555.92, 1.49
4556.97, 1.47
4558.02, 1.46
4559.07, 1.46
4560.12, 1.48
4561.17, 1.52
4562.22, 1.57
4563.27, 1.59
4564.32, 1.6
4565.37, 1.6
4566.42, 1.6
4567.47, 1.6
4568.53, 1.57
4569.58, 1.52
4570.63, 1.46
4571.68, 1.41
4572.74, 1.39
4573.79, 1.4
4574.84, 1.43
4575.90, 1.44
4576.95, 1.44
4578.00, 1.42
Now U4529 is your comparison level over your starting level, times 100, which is 114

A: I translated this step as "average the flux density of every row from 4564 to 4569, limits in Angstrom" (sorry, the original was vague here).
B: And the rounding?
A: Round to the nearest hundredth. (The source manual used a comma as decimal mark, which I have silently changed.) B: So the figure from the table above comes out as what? 1.59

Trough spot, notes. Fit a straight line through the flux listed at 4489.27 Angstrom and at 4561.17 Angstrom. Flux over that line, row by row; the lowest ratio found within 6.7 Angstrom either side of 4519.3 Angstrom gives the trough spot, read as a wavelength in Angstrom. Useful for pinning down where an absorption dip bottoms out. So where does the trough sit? 4525.60 Angstrom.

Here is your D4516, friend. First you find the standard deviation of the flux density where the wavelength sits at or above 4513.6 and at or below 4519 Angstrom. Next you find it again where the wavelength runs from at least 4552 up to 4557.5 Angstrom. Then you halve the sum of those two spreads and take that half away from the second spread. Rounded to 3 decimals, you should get 0.000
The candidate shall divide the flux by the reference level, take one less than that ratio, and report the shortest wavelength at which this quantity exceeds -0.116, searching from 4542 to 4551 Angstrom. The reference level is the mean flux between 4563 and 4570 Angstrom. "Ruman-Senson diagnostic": 4549.63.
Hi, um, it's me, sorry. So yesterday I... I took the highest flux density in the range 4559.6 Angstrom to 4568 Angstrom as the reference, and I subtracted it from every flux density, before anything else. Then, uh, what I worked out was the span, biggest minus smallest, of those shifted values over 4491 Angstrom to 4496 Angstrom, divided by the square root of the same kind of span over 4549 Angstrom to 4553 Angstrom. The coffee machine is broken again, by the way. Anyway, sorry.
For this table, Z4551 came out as 0.27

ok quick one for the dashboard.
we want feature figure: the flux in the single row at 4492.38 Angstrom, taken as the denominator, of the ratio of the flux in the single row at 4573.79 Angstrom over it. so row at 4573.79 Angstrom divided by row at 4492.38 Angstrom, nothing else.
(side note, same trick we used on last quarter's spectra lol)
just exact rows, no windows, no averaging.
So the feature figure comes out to 0.99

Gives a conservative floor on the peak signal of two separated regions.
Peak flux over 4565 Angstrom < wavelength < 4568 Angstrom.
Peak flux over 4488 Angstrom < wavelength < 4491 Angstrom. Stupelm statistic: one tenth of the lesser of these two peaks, 0.147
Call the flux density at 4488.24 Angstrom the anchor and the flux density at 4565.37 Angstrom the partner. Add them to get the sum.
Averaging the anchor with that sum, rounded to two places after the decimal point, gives 2.27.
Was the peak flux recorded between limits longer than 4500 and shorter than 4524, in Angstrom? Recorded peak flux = 1.48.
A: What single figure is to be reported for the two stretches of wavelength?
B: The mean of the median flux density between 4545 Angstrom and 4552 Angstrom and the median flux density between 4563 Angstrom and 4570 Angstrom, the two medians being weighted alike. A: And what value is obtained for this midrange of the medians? 1.48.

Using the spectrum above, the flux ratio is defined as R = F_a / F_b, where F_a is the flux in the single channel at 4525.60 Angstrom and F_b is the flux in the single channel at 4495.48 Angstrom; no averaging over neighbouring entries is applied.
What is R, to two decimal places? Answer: 1.01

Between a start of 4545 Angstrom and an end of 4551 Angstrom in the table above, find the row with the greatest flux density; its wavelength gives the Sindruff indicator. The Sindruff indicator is 4550.68 Angstrom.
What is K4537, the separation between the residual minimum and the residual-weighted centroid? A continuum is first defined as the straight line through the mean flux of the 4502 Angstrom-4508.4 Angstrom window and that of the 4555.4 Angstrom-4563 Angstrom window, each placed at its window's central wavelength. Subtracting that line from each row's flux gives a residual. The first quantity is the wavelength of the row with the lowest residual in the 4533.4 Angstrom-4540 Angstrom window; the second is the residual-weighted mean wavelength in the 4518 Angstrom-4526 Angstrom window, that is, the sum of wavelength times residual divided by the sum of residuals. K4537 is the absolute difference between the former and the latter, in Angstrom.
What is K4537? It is 16.7 Angstrom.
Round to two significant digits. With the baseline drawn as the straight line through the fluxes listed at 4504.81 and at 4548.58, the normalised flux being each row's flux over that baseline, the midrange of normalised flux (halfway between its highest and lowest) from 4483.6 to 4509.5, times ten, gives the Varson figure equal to 9.9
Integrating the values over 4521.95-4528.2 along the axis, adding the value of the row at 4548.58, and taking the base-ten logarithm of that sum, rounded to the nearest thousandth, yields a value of 1.002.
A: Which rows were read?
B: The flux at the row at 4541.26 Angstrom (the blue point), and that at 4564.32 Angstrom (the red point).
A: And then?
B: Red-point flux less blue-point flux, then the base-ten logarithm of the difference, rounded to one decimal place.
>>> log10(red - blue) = -0.5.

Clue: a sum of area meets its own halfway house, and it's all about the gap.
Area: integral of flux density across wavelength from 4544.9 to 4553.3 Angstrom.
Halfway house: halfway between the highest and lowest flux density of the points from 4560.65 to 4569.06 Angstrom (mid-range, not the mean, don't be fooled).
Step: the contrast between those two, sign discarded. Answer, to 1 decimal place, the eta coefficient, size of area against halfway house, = 10.1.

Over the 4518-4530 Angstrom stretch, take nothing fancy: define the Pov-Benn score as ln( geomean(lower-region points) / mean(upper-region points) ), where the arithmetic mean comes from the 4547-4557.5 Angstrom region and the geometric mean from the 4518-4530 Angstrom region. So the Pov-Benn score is -0.04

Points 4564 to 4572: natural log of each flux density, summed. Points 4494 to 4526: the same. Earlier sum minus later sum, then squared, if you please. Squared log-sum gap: 51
